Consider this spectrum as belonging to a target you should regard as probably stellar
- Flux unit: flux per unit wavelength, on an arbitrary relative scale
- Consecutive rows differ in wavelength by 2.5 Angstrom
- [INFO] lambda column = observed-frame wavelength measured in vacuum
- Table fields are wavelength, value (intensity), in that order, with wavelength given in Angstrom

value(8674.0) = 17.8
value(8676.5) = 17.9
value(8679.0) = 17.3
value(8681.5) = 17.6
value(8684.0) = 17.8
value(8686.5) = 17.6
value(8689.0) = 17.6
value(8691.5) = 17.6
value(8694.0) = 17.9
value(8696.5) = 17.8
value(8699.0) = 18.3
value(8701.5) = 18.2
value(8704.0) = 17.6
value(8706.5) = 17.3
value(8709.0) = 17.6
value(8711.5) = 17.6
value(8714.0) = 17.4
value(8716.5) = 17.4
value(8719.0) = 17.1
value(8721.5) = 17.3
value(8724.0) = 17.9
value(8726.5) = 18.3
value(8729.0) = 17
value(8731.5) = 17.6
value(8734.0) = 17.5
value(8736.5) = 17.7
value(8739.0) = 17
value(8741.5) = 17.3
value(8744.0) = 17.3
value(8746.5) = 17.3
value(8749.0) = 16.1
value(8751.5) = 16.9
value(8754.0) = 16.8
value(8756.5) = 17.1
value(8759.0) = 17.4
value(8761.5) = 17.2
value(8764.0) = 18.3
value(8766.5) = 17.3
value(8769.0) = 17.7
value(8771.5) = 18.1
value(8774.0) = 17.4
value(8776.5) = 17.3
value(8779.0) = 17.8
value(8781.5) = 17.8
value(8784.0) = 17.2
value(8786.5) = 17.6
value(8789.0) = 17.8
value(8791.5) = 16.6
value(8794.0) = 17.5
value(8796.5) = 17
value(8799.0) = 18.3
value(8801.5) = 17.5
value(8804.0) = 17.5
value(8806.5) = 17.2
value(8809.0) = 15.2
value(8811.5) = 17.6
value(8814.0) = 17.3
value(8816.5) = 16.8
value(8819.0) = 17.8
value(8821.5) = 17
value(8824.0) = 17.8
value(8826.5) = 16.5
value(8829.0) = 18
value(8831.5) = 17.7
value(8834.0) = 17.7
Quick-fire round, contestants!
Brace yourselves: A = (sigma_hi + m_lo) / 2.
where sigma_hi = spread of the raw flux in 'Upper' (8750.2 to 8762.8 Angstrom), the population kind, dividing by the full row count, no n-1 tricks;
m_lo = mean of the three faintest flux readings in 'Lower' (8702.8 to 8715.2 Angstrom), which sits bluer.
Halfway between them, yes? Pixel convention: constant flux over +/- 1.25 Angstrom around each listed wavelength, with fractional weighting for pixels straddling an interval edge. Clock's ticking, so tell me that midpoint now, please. 8.82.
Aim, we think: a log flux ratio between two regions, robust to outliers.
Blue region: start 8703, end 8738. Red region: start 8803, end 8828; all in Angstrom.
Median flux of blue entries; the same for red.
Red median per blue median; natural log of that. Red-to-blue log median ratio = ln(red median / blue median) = -0.017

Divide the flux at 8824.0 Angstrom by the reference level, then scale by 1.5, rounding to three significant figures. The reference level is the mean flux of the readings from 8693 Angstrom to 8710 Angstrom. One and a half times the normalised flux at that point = 1.50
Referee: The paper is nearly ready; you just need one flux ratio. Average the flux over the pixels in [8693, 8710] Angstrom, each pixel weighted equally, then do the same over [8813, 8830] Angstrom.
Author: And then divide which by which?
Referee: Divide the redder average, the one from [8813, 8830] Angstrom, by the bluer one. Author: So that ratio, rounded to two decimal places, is 0.97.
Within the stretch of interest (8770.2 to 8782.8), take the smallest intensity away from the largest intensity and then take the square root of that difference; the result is 0.89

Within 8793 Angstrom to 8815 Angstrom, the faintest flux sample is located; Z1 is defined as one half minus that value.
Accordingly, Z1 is -14.7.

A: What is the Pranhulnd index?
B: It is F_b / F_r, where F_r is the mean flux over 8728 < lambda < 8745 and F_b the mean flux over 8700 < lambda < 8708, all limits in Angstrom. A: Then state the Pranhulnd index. 1.02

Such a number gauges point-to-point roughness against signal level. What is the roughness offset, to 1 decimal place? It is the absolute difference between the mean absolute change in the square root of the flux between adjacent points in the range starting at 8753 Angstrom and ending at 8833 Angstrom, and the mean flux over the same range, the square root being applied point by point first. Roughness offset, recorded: 17.3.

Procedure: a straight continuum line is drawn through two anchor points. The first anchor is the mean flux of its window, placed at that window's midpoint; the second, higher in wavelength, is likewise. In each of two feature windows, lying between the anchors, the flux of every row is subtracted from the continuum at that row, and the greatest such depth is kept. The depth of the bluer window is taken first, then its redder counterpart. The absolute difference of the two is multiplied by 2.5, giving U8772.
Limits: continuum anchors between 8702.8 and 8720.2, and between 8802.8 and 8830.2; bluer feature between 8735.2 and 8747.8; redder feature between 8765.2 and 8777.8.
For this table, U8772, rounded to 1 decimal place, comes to 0.9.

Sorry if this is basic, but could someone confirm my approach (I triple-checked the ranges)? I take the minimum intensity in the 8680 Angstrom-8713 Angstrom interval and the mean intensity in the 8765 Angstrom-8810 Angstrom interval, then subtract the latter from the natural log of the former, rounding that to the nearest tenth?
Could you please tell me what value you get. -14.5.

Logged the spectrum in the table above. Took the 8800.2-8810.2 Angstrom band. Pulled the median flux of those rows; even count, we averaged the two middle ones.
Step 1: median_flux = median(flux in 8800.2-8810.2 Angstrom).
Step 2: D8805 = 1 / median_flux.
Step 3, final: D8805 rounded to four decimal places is 0.0576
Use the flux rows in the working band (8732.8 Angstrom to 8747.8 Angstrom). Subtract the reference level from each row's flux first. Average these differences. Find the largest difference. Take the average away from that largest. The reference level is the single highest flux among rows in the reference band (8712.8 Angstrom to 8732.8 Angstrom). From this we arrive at 0.35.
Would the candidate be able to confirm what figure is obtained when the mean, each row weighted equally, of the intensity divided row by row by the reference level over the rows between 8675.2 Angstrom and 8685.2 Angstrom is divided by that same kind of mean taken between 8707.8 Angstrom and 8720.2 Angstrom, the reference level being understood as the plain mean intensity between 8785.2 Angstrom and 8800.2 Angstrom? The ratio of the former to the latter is 1.01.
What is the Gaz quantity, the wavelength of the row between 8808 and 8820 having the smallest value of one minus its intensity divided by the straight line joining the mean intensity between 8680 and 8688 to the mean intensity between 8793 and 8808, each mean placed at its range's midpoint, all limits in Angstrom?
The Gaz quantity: 8819.0 Angstrom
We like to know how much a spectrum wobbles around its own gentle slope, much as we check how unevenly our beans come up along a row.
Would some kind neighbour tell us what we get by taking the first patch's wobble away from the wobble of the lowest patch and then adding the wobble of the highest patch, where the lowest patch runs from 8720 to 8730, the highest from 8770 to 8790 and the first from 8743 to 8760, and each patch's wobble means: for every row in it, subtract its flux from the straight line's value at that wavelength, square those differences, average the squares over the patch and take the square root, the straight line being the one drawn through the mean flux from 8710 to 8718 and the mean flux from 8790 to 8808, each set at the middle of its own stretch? 0.3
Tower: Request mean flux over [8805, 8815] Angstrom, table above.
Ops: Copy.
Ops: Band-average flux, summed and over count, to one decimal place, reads 16.8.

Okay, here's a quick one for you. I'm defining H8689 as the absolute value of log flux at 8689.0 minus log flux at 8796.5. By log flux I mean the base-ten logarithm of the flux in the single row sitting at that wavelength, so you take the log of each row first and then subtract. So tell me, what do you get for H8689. 0.015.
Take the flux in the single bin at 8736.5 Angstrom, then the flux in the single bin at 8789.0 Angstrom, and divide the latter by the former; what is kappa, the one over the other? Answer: 1.006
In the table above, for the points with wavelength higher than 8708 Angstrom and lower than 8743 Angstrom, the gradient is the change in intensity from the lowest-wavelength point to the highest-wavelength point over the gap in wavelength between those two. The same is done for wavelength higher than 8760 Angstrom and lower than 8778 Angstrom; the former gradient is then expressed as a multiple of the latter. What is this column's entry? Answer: -1.4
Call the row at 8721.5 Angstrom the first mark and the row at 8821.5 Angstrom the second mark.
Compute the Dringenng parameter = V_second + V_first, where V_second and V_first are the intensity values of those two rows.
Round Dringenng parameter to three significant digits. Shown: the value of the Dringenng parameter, 34.3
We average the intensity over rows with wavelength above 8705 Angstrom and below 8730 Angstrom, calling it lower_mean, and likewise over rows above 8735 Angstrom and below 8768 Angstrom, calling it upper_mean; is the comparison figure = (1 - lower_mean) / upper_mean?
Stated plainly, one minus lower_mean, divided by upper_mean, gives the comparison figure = -0.958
